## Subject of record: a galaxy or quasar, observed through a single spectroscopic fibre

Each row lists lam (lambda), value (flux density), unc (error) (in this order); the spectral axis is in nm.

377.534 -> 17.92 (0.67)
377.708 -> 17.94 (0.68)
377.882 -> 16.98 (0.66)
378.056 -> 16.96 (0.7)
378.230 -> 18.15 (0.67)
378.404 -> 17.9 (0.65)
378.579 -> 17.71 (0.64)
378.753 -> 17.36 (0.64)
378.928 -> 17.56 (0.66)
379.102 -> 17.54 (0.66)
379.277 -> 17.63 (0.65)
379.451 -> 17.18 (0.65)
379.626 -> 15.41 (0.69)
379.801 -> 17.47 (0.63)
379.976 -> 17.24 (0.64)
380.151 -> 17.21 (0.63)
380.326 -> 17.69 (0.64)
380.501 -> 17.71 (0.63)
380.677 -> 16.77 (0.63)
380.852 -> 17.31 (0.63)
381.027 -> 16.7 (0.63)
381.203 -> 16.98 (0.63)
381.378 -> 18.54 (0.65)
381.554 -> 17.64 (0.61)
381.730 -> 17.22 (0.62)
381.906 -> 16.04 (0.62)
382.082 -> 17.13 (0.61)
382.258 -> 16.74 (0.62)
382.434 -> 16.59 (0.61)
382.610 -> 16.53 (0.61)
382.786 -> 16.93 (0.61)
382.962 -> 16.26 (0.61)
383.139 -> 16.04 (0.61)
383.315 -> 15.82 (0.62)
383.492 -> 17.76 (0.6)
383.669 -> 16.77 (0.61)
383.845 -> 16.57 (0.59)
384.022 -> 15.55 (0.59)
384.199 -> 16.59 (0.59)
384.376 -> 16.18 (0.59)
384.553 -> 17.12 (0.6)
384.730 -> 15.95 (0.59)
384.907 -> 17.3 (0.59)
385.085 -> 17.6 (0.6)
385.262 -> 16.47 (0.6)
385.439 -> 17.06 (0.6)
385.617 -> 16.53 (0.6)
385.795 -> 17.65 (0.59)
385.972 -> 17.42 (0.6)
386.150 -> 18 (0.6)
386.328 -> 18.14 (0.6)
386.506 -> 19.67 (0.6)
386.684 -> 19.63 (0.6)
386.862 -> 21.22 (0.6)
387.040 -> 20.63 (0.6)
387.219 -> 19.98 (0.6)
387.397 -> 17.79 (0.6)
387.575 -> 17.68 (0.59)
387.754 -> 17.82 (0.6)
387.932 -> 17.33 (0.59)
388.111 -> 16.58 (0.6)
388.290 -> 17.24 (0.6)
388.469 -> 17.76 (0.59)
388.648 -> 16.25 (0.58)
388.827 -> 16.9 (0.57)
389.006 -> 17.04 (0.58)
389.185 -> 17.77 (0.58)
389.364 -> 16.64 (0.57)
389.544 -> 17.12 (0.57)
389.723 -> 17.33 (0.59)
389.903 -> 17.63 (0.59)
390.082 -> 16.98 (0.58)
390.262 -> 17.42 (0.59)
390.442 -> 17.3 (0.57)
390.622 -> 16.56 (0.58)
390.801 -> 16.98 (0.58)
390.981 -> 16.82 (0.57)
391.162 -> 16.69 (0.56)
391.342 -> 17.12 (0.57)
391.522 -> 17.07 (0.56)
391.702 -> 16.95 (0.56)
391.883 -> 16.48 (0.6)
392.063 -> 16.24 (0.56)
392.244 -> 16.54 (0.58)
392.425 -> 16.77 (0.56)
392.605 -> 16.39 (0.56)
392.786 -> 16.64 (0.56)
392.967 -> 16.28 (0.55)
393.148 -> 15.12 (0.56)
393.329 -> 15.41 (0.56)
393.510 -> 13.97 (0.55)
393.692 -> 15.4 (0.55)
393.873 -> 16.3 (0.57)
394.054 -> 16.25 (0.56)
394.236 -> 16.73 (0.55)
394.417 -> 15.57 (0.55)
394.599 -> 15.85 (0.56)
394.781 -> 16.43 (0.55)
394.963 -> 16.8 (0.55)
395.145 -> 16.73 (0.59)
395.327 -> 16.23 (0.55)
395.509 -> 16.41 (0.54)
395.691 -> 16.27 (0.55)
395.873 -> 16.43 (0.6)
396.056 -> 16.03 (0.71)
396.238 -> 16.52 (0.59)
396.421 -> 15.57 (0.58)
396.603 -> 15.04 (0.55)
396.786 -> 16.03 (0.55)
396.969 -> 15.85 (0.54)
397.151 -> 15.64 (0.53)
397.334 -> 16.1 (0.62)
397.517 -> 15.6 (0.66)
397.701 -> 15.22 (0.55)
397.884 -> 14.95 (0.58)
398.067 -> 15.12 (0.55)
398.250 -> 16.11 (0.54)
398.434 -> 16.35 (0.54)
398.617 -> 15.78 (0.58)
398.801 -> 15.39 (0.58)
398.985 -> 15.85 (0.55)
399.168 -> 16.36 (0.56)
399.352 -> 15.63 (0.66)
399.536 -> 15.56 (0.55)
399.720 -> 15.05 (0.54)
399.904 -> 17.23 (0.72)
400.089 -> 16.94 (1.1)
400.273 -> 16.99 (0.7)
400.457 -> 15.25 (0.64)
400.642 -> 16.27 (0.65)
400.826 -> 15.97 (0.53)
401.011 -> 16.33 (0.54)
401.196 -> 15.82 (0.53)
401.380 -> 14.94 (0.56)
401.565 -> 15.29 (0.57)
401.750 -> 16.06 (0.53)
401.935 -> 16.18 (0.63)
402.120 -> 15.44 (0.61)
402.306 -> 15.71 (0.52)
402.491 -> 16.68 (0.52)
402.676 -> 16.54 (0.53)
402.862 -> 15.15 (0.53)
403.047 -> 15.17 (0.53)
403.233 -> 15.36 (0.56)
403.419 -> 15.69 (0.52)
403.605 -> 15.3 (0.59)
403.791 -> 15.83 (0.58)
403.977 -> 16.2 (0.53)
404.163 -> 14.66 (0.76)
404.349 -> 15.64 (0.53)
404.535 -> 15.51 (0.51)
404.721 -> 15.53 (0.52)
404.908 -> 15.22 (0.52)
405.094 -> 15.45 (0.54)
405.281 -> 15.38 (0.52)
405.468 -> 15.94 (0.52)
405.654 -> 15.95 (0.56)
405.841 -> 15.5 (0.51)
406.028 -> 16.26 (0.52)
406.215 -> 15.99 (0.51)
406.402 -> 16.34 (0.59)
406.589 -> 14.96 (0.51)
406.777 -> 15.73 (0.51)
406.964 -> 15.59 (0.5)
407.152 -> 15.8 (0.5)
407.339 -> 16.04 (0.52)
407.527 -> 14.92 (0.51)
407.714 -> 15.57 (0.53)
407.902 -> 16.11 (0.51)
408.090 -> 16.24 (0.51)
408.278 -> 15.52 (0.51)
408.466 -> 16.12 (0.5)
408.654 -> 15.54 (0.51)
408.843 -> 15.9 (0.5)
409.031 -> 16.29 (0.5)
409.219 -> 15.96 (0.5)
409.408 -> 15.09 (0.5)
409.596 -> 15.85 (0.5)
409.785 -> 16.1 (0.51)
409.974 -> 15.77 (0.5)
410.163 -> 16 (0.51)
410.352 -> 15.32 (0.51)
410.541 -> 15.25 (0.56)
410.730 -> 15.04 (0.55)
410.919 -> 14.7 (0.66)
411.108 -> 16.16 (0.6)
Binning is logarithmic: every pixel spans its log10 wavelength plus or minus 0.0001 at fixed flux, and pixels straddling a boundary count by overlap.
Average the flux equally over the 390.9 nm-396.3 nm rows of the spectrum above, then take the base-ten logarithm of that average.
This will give 1.21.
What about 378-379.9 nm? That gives 1.24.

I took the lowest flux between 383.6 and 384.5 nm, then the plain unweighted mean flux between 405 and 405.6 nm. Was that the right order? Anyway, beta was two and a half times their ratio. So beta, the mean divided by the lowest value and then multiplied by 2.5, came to 2.51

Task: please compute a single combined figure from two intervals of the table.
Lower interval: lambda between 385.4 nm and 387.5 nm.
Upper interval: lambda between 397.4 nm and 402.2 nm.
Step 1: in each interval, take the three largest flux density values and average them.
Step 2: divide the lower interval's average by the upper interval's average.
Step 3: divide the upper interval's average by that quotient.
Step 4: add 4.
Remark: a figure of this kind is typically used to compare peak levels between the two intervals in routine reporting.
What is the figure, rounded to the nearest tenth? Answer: 18.1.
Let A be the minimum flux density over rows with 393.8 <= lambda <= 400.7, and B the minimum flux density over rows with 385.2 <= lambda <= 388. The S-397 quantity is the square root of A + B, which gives 5.61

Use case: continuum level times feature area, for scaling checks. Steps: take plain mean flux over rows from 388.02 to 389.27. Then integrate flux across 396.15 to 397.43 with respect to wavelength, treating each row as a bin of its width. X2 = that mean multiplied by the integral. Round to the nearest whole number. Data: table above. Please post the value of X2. 346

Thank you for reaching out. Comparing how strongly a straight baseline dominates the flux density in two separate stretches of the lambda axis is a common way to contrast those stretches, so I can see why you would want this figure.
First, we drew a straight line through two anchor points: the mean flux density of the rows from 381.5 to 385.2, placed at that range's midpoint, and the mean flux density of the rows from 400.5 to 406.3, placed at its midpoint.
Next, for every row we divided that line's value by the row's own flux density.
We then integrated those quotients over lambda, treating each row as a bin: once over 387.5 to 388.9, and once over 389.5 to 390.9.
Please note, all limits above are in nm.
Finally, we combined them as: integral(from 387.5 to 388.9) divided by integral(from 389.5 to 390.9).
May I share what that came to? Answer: 1.00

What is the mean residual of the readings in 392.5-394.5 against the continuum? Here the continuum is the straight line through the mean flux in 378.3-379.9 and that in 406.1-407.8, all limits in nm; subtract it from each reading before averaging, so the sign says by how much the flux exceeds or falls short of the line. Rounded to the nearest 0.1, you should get -0.6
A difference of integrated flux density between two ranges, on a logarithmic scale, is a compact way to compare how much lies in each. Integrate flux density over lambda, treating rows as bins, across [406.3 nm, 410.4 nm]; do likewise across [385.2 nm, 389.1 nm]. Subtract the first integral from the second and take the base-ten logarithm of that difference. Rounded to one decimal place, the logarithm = 0.7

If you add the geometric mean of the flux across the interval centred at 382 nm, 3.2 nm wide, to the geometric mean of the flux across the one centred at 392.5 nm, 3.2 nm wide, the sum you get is 33.1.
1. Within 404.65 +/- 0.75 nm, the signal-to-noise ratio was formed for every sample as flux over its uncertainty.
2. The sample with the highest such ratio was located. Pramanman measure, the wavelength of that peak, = 403.977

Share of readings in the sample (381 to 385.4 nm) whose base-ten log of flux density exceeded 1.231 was 0.32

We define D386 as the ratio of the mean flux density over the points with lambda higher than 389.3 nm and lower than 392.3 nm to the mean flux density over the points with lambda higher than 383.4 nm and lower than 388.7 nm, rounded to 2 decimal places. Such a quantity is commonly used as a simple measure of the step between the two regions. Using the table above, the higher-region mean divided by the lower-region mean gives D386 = 0.96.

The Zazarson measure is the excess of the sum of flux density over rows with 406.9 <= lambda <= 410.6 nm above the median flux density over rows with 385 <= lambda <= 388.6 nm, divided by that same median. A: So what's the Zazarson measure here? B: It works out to 16.8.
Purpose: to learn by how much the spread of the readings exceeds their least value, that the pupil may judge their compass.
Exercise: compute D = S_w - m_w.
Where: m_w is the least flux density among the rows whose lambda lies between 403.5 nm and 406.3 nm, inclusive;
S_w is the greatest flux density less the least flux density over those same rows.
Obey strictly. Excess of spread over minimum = -13.1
